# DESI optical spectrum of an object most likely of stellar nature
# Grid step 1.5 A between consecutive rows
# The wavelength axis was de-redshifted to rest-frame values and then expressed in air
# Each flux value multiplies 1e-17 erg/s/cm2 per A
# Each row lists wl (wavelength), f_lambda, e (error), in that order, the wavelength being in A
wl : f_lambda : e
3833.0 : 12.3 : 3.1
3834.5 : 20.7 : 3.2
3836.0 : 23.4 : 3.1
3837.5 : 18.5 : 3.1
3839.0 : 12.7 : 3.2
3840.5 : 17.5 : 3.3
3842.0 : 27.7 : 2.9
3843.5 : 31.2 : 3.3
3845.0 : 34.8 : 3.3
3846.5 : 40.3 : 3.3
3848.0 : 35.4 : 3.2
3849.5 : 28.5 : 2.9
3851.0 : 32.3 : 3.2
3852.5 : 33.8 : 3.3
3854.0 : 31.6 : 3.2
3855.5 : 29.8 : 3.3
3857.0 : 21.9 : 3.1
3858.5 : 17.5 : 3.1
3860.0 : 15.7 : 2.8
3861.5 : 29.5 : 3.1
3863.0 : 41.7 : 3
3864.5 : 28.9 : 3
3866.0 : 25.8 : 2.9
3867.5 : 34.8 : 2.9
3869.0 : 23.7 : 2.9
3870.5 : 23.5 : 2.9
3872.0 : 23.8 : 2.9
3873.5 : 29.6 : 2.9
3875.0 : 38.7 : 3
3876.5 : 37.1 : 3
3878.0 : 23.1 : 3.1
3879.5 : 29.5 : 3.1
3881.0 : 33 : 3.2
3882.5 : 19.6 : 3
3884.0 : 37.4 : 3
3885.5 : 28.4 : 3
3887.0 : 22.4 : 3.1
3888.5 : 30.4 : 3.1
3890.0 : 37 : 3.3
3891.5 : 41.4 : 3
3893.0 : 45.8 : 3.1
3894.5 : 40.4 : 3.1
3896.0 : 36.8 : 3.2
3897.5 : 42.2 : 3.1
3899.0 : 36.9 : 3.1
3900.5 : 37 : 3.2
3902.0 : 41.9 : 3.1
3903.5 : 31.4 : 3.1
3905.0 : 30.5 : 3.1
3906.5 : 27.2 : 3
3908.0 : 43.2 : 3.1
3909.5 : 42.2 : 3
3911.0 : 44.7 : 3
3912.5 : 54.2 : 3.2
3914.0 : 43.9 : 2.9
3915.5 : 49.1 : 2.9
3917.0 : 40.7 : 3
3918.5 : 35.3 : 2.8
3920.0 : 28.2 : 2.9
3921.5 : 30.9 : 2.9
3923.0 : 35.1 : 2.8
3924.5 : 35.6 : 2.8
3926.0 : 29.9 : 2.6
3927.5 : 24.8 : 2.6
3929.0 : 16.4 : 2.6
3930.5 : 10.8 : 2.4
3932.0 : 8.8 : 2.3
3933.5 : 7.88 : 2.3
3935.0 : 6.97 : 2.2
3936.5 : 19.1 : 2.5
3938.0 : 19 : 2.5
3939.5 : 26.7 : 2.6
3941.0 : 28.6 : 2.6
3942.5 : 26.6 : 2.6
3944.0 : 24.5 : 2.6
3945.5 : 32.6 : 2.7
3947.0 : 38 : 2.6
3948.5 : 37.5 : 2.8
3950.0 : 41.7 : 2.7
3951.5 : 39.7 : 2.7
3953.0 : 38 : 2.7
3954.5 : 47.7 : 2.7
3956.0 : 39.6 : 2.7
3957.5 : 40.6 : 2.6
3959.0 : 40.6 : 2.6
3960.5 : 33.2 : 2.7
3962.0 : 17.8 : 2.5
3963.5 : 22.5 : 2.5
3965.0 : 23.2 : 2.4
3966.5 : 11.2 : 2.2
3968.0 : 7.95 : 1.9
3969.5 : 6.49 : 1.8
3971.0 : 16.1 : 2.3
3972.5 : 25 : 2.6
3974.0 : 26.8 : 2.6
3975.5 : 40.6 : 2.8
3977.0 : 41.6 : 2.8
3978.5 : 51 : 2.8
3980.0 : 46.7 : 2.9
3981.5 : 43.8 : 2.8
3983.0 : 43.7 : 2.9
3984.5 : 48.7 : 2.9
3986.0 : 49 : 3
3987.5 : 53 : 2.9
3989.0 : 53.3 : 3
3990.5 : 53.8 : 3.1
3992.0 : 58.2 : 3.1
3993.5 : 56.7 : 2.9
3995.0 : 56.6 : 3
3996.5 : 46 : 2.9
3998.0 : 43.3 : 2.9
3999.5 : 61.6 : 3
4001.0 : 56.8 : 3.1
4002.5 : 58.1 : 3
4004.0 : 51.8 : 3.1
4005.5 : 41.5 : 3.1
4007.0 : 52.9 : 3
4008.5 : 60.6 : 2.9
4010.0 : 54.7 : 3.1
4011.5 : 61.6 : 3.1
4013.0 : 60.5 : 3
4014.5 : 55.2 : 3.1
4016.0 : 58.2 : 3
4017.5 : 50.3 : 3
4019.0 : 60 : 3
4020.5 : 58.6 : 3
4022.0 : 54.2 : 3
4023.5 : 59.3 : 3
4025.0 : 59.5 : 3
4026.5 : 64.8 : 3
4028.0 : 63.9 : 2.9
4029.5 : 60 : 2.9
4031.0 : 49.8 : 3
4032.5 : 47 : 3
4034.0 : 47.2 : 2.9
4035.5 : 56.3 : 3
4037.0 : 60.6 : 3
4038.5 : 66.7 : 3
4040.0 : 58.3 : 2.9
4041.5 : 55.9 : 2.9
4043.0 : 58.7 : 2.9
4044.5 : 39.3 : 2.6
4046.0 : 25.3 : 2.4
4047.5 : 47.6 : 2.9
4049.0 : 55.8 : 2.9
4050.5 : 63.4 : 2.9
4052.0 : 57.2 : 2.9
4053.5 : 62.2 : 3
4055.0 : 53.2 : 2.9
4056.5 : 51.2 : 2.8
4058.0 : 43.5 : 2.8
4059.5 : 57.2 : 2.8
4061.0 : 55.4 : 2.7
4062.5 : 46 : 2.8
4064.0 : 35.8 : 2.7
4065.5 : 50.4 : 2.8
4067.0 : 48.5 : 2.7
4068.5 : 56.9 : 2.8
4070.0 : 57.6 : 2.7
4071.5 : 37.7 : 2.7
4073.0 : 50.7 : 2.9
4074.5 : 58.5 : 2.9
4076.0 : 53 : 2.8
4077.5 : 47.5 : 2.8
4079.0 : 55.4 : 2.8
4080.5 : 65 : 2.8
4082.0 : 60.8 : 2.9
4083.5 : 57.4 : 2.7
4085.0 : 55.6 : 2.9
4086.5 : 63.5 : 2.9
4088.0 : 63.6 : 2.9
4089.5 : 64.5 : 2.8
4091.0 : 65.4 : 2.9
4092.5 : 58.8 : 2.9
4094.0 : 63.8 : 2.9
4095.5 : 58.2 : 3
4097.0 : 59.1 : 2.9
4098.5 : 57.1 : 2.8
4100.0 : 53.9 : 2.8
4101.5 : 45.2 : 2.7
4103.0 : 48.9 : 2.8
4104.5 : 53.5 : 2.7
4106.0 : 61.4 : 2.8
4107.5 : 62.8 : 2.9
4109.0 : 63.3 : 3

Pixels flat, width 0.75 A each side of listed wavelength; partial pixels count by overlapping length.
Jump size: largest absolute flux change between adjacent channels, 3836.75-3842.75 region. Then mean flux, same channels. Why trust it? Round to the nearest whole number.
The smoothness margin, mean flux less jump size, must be 9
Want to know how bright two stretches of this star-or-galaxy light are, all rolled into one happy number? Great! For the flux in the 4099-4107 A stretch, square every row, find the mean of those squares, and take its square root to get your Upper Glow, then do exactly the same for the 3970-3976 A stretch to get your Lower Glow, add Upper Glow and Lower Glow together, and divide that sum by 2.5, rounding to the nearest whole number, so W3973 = 33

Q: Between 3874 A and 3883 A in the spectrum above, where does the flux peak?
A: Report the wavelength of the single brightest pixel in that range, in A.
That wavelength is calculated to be 3875.0 A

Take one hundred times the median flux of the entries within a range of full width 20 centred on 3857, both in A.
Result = 2950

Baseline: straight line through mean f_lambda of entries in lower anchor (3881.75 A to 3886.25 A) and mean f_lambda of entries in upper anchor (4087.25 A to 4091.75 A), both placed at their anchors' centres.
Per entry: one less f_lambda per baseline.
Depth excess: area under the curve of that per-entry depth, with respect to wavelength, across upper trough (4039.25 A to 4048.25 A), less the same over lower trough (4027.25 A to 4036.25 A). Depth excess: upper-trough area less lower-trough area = 1.4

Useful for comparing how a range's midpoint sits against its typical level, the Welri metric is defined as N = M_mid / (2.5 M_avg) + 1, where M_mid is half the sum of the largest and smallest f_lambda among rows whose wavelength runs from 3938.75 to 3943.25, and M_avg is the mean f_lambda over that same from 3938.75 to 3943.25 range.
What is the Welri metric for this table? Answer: 1.404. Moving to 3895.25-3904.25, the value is 1.390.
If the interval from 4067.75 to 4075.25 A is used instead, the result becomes 1.368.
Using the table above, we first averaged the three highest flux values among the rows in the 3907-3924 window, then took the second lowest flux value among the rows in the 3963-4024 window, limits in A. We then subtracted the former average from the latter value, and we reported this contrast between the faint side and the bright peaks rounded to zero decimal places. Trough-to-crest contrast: -41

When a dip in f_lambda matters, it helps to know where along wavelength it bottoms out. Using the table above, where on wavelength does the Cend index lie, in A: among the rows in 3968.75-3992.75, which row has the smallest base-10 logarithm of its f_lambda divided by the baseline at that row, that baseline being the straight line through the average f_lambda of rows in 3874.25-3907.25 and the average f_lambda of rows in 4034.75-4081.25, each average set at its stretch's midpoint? 3969.5 A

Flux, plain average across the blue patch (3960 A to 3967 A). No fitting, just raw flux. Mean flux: 22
